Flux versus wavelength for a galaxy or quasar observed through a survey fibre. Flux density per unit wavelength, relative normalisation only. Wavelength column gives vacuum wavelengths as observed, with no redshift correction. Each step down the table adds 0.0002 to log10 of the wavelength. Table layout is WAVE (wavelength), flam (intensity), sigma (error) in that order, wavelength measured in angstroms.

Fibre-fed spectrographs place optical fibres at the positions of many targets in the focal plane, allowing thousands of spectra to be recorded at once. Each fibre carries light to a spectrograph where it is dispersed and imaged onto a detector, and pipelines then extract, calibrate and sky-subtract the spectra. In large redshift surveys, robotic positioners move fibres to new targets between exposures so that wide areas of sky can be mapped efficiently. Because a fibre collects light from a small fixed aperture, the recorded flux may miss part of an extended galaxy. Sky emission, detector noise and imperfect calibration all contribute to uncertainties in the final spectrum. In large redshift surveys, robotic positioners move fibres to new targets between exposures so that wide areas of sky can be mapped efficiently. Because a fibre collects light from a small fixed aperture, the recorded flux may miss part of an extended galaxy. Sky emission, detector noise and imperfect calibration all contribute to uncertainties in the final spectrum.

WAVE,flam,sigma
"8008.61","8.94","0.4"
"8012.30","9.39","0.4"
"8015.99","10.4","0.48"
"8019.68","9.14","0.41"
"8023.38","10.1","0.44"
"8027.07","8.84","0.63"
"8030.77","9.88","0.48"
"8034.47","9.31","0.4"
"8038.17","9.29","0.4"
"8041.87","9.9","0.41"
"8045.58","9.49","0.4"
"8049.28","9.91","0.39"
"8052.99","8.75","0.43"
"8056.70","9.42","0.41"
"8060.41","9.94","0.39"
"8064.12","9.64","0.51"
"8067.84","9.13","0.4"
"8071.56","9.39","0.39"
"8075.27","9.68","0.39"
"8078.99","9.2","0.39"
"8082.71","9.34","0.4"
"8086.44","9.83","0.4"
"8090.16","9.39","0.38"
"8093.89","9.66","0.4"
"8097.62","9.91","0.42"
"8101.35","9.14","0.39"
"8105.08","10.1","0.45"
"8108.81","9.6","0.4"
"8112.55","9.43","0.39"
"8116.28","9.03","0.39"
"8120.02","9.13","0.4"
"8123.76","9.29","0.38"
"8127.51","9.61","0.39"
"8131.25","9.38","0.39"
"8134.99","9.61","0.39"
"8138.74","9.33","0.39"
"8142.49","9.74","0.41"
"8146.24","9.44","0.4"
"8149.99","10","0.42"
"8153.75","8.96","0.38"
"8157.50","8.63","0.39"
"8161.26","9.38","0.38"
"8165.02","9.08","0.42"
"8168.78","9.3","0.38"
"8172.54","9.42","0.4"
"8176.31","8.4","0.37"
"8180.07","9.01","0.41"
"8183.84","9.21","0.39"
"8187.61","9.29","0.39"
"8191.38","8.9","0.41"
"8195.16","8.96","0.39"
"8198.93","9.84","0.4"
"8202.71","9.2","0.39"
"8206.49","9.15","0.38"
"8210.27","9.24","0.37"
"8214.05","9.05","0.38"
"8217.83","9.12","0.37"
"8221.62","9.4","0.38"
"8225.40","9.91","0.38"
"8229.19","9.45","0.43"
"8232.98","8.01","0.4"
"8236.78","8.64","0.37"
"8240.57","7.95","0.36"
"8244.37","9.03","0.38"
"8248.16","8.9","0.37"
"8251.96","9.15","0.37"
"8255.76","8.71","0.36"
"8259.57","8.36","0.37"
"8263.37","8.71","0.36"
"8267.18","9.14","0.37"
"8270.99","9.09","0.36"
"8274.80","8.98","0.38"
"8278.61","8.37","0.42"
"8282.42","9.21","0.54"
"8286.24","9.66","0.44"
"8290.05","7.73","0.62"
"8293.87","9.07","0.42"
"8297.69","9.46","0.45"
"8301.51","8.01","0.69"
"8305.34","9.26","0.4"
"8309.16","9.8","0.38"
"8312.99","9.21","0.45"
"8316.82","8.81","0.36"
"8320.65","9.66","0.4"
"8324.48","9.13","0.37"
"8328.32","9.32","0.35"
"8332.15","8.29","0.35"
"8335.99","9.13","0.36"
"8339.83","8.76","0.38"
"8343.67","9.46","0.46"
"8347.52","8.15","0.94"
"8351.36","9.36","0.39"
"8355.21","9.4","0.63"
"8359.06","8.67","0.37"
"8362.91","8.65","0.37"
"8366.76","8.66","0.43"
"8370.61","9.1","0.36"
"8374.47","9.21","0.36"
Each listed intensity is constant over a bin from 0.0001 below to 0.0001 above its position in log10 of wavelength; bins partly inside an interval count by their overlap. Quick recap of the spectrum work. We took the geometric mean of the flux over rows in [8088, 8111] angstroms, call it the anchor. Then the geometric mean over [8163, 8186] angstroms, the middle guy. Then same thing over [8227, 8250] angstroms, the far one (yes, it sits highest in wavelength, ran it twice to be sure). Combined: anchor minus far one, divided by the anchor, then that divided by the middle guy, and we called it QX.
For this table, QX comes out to 0.011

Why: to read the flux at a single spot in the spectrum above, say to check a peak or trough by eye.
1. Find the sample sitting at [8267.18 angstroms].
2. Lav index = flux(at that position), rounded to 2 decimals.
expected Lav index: 9.14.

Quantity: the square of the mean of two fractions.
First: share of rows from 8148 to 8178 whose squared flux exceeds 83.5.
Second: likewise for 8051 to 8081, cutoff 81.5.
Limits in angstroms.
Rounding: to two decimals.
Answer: 0.47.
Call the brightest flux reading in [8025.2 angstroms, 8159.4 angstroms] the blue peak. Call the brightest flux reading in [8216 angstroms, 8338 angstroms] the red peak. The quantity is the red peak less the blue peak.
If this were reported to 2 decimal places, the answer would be -0.19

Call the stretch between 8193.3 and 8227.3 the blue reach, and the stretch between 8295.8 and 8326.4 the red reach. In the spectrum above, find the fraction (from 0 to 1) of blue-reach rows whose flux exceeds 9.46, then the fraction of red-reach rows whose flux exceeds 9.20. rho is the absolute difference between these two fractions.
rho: 0.4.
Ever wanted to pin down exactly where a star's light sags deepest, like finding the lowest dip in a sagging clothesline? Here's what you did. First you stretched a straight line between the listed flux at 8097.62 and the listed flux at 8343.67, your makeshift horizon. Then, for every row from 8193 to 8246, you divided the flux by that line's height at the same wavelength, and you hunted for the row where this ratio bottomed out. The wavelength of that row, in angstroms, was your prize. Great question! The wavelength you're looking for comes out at 8240.57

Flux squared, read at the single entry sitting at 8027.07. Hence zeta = 78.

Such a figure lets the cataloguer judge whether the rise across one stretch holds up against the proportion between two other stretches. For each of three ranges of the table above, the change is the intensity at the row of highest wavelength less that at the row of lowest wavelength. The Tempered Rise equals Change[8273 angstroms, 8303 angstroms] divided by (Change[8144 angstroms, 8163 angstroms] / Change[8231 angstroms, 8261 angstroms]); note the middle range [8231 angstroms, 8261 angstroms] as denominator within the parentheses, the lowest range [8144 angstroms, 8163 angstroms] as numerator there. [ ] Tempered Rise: 5.7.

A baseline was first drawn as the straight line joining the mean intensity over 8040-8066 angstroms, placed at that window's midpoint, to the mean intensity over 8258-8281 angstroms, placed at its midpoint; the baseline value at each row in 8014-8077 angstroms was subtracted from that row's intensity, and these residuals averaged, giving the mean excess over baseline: -0.06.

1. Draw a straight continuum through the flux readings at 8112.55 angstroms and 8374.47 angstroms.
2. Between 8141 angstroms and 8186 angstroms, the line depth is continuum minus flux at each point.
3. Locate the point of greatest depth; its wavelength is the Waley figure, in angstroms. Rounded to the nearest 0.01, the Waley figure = 8176.31 angstroms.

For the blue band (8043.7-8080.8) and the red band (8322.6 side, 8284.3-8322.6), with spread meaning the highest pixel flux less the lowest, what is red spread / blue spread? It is 1.74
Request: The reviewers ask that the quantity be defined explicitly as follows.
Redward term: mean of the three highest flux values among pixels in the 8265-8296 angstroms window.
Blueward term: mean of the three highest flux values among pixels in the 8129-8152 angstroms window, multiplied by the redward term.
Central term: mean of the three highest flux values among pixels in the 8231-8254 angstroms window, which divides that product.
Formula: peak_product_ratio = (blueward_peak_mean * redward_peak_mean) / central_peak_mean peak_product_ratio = 10.1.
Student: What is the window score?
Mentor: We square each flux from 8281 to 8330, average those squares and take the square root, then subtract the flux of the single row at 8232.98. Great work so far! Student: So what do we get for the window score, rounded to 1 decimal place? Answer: 1.1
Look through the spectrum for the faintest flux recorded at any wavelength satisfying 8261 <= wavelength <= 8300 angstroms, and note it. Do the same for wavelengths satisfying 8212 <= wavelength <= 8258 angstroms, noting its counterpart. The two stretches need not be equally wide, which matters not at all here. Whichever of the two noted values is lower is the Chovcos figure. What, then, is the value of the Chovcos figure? 7.73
